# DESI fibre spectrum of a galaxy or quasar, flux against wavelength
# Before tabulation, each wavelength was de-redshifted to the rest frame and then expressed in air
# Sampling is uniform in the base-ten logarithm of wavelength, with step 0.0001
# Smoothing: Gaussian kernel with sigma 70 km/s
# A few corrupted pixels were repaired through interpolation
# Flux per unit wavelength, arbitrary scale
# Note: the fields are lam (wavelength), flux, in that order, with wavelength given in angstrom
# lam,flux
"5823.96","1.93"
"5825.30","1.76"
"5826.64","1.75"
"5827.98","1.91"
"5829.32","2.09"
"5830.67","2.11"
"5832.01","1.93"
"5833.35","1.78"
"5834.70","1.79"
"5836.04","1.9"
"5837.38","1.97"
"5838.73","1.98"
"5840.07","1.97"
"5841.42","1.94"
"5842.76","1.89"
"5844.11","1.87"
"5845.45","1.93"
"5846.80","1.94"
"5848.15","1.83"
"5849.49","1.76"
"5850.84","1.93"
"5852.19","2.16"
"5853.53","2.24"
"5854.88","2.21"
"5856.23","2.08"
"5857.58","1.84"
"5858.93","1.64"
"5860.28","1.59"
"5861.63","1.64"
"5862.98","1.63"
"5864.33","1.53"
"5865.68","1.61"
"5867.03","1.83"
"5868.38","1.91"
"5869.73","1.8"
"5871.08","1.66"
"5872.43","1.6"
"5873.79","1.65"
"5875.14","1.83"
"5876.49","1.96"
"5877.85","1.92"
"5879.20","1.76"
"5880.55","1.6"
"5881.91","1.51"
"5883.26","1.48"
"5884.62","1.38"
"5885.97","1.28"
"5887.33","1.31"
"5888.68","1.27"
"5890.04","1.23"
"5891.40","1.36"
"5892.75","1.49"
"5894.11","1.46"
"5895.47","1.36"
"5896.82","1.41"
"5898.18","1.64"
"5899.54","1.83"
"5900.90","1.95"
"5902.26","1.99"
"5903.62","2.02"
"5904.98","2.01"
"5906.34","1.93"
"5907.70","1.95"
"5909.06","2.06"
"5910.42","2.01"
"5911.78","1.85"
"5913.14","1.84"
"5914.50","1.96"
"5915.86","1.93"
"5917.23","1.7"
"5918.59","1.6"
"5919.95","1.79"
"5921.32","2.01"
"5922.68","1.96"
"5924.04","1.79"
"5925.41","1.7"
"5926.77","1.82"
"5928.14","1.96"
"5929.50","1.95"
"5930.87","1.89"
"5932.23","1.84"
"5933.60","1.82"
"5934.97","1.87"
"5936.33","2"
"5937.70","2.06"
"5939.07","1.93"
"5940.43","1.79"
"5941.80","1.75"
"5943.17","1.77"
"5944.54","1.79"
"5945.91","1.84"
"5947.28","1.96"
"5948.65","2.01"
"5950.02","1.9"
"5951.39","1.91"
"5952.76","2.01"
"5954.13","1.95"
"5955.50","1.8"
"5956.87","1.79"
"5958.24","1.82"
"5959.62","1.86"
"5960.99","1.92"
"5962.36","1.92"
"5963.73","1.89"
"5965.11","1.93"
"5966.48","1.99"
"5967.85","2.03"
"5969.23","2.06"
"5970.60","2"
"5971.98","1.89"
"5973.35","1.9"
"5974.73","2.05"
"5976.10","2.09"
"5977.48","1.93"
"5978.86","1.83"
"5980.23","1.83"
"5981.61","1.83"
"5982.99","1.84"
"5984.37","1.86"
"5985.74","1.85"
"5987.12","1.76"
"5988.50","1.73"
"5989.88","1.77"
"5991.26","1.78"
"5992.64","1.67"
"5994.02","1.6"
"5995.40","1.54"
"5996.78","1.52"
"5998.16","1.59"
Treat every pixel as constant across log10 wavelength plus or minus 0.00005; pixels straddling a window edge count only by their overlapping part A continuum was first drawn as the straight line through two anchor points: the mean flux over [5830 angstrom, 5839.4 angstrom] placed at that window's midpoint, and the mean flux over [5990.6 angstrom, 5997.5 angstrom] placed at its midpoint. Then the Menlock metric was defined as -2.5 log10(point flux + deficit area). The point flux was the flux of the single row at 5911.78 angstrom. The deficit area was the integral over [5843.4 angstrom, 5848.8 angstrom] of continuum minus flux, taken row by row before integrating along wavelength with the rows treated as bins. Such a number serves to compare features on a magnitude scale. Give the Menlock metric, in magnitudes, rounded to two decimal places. -0.70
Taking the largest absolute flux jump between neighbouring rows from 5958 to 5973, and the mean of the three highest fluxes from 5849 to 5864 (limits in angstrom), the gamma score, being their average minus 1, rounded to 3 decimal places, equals 0.157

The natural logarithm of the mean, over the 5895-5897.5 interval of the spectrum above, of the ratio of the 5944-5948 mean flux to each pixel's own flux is 0.30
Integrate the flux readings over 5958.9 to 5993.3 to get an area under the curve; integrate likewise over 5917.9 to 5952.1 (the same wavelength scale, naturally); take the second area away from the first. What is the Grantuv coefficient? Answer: 1.1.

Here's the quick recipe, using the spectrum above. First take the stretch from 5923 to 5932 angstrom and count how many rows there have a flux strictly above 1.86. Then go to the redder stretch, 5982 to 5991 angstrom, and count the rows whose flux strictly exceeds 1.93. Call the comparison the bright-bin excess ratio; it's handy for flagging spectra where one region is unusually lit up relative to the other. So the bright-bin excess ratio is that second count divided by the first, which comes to 0.00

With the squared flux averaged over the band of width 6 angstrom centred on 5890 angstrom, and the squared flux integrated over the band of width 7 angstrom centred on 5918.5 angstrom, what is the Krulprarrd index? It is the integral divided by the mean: 13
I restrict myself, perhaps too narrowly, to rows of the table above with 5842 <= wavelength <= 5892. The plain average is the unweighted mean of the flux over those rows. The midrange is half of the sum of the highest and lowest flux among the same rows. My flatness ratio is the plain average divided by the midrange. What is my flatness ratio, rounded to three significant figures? 0.992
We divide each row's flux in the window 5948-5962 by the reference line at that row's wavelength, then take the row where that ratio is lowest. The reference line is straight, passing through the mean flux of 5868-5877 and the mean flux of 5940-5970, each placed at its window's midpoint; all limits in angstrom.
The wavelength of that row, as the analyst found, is 5956.87 angstrom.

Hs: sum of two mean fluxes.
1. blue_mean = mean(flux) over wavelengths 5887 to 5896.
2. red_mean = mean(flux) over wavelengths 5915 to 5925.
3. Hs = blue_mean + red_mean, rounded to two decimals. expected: 3.18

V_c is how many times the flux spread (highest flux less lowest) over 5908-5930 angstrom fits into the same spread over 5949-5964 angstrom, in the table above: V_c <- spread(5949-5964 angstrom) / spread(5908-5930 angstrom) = 0.5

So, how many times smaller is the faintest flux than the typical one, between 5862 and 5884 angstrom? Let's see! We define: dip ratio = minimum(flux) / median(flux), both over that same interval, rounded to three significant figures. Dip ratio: 0.894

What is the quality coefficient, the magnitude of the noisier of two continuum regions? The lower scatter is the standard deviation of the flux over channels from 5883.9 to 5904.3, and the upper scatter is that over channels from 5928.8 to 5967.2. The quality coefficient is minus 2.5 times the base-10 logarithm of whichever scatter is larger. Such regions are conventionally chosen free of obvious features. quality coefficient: 1.4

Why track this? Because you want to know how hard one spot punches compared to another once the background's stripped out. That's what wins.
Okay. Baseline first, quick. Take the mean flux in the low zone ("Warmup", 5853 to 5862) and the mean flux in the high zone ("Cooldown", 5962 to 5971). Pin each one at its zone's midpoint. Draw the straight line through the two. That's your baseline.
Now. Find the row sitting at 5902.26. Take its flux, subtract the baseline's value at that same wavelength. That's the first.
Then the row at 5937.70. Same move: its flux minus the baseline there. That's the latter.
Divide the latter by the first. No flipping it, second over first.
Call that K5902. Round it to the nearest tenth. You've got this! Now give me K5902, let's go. 1.7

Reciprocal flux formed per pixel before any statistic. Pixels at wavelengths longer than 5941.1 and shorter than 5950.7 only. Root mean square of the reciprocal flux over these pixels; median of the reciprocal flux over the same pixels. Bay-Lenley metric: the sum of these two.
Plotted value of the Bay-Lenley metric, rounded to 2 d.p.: 1.08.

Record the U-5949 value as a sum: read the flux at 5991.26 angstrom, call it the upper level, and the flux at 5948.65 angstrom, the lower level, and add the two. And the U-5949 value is 3.79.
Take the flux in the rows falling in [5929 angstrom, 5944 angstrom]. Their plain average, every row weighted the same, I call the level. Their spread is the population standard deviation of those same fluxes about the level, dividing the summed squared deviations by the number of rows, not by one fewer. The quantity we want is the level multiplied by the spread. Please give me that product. 0.176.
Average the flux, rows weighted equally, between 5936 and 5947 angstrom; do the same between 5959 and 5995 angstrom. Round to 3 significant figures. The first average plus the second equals 3.74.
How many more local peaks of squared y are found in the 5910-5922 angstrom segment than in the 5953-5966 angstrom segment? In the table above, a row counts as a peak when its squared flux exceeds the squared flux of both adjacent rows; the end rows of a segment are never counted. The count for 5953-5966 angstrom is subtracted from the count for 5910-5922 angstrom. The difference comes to 1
